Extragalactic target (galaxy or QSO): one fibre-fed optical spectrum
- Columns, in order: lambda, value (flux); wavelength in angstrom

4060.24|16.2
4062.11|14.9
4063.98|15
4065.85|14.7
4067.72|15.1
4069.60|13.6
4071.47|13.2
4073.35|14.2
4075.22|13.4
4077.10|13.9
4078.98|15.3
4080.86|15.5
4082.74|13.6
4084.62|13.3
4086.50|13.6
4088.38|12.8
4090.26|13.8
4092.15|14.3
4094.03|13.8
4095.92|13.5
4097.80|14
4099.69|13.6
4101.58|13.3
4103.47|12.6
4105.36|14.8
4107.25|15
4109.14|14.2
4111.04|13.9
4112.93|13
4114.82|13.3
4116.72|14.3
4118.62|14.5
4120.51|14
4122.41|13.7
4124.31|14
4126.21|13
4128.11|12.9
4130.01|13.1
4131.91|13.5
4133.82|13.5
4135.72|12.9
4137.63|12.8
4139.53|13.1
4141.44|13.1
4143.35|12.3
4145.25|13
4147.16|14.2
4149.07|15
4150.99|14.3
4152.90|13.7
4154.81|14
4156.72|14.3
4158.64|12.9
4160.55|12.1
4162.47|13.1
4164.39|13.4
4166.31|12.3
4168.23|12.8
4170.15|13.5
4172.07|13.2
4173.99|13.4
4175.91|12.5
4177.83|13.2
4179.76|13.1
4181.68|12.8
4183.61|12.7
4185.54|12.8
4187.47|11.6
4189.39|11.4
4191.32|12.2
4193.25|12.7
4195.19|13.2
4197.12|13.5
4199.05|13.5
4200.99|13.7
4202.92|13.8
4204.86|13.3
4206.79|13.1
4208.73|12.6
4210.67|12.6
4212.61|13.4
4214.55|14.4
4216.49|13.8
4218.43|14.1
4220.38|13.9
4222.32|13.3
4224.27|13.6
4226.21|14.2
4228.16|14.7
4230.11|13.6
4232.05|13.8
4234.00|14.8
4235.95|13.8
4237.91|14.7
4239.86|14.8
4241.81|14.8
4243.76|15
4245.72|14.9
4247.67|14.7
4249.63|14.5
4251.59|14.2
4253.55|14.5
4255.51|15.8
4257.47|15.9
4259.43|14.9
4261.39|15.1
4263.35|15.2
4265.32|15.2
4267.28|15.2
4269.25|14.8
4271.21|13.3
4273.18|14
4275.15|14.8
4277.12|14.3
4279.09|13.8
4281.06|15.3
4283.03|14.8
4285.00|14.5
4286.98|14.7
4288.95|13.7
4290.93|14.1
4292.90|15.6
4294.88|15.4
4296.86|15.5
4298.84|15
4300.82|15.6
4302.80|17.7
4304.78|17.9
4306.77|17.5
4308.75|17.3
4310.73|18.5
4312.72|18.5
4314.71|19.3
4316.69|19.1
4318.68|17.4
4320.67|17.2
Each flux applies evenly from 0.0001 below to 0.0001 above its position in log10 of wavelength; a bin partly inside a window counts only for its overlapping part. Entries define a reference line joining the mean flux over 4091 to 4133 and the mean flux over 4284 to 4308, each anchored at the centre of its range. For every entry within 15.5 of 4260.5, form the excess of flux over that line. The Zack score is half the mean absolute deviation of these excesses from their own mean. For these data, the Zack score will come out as 0.24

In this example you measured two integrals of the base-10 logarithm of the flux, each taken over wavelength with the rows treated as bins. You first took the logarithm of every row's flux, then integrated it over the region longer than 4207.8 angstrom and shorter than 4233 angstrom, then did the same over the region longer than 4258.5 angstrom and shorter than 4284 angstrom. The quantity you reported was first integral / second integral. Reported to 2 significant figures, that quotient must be 0.96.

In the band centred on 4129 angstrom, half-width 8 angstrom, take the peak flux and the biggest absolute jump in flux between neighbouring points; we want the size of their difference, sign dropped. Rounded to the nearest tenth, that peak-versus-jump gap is 13.0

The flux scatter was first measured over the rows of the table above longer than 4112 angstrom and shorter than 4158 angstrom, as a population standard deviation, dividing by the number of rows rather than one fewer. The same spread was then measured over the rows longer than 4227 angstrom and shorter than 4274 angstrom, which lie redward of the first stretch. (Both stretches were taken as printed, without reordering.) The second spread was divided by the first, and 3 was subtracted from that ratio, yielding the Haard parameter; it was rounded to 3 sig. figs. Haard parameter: -2.05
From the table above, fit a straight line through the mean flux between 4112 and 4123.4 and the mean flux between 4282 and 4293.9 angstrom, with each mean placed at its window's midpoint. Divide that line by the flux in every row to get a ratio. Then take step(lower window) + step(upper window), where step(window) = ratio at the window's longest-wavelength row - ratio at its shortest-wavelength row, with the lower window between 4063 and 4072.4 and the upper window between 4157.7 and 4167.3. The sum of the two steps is 0.18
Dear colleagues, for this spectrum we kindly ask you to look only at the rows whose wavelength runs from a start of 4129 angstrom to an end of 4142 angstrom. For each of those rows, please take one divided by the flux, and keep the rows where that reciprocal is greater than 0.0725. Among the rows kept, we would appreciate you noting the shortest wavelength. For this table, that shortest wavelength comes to 4130.01 angstrom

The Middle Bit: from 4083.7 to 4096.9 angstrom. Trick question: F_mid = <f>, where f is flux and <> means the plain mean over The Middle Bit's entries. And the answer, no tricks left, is 13.6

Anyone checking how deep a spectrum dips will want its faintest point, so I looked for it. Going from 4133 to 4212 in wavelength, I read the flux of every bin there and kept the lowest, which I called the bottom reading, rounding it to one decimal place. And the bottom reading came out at 11.4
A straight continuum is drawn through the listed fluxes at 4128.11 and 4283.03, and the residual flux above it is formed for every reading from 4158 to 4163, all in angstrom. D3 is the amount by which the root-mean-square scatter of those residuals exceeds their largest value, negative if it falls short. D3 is 1.0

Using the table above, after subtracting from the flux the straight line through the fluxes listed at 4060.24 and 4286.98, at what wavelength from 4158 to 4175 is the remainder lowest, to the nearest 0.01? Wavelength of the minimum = 4160.55 angstrom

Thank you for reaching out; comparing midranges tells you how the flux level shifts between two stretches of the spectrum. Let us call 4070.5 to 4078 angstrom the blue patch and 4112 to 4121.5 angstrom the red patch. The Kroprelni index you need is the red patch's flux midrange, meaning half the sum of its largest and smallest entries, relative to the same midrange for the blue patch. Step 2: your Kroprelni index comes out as 1.00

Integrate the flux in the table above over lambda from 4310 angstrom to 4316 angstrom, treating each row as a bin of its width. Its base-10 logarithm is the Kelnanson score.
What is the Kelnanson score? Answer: 2.05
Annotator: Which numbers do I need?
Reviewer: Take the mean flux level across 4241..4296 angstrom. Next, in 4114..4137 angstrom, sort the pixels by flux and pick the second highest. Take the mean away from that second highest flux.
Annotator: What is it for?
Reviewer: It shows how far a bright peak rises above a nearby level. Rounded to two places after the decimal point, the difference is -0.45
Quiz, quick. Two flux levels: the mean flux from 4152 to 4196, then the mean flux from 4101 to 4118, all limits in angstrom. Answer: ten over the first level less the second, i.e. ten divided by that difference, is -11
